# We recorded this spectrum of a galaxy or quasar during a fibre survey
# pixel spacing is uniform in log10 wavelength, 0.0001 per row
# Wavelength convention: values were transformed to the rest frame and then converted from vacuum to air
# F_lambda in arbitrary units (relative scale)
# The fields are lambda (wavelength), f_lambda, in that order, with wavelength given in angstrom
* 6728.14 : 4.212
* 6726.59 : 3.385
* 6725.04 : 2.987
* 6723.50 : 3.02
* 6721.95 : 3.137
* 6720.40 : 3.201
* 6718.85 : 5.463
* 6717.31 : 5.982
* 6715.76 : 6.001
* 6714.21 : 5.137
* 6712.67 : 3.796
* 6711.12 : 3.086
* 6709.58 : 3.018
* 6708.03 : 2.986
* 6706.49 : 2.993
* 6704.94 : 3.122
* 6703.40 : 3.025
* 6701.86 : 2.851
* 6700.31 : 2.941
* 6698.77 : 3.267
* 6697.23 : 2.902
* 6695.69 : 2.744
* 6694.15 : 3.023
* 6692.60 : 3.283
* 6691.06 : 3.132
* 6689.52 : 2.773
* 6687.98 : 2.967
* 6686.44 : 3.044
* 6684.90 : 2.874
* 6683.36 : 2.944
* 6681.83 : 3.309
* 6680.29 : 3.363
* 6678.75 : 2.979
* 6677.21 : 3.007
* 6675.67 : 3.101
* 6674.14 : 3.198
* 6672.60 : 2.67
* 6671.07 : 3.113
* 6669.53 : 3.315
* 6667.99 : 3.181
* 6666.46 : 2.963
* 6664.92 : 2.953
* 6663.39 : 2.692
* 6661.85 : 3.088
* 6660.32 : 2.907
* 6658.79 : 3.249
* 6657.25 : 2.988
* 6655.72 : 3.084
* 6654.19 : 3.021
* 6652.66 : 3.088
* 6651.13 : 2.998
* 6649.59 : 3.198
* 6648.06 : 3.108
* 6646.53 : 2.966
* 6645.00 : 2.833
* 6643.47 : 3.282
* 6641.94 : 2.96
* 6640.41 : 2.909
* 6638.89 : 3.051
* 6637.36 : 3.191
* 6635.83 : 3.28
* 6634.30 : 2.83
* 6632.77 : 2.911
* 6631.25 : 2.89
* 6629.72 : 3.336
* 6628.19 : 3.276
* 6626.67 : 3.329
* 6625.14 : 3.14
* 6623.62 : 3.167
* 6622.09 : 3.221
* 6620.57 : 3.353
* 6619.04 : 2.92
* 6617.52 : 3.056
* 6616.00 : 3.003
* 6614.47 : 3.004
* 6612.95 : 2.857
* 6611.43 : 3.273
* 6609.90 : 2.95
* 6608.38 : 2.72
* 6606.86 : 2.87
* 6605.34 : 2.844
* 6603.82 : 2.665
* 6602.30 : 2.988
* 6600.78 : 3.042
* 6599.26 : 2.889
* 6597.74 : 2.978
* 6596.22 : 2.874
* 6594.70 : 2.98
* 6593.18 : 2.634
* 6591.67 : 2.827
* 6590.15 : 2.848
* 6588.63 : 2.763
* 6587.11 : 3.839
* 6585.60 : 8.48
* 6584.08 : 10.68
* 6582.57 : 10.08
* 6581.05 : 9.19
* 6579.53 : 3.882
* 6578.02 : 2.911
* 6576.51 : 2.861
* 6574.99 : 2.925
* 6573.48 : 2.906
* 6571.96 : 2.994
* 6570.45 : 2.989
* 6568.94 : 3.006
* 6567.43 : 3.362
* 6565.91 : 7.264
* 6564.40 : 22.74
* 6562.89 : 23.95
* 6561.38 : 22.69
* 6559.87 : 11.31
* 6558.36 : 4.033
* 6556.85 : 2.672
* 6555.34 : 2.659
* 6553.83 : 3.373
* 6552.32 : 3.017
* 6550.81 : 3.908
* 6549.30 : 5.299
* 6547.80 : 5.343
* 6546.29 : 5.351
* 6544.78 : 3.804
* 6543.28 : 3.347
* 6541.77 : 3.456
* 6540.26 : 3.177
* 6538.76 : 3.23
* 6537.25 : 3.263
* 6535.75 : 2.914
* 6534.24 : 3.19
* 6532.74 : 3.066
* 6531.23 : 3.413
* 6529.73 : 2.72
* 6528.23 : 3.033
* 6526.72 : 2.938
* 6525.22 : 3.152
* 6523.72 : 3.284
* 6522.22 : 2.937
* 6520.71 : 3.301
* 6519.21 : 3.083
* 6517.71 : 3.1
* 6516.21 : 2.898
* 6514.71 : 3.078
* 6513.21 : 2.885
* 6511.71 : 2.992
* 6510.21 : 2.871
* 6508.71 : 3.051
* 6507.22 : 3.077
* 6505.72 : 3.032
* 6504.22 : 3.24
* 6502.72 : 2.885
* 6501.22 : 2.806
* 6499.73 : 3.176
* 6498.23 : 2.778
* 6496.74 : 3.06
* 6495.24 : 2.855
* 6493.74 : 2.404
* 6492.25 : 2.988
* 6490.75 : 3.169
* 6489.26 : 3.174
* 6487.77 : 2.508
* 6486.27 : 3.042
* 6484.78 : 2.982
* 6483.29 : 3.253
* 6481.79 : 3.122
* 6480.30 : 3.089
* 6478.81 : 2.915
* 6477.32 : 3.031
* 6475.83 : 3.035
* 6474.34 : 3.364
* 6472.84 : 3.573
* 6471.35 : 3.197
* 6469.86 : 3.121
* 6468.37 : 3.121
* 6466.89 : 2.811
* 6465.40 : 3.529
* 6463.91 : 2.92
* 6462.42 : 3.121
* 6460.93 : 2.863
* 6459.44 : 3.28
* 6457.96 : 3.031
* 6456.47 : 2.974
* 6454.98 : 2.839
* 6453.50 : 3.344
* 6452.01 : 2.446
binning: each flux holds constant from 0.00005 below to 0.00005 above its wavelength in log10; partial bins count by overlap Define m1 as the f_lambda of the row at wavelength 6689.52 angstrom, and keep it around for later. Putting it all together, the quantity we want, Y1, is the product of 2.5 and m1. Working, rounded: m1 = 2.773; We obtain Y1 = 6.93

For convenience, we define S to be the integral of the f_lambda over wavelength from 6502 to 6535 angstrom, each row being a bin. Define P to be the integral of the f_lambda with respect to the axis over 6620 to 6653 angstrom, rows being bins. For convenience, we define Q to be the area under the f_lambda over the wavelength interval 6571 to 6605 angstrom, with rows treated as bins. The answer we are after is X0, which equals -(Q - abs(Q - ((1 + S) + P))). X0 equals -79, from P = 102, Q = 142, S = 101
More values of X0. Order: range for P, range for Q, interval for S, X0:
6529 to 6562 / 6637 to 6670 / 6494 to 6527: 55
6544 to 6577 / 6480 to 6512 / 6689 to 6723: 154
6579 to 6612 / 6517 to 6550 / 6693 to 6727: 31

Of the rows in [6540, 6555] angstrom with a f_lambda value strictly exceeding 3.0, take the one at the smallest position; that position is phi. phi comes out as 6540.26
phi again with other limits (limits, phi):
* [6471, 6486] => 6471.35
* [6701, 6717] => 6703.40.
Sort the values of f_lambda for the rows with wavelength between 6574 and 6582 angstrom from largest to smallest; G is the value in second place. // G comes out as 3.882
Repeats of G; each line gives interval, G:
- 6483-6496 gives 3.174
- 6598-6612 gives 3.042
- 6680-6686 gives 3.309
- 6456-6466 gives 3.28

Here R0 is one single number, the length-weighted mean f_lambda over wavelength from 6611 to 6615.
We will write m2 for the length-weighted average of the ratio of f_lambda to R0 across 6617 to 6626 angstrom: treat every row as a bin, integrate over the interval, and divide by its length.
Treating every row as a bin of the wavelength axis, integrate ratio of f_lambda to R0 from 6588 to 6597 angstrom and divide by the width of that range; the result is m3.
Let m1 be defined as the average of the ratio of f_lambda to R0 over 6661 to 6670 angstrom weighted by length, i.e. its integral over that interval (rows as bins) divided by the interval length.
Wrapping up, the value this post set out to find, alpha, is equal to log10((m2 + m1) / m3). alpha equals 0.34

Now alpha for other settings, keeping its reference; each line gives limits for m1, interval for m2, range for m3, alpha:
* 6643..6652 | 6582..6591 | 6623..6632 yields 0.47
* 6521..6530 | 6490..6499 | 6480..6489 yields 0.29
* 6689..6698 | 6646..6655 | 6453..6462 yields 0.30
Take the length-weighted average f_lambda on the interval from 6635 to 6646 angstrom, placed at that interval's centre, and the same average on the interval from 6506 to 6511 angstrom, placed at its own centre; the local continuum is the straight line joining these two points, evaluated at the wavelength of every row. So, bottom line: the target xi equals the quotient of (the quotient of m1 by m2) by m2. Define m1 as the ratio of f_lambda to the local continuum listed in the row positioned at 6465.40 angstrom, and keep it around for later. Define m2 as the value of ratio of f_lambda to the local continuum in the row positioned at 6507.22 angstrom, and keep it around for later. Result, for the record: 1.13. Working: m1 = 1.18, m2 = 1.02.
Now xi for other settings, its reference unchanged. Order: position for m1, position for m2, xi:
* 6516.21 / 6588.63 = 1.17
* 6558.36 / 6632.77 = 1.48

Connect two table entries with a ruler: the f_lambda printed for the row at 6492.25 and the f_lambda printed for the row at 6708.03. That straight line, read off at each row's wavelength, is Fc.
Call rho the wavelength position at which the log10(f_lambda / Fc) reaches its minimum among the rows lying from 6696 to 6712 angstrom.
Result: 6701.86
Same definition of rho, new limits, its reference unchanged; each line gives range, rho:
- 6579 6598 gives 6593.18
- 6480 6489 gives 6487.77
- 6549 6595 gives 6593.18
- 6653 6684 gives 6672.60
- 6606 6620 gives 6608.38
